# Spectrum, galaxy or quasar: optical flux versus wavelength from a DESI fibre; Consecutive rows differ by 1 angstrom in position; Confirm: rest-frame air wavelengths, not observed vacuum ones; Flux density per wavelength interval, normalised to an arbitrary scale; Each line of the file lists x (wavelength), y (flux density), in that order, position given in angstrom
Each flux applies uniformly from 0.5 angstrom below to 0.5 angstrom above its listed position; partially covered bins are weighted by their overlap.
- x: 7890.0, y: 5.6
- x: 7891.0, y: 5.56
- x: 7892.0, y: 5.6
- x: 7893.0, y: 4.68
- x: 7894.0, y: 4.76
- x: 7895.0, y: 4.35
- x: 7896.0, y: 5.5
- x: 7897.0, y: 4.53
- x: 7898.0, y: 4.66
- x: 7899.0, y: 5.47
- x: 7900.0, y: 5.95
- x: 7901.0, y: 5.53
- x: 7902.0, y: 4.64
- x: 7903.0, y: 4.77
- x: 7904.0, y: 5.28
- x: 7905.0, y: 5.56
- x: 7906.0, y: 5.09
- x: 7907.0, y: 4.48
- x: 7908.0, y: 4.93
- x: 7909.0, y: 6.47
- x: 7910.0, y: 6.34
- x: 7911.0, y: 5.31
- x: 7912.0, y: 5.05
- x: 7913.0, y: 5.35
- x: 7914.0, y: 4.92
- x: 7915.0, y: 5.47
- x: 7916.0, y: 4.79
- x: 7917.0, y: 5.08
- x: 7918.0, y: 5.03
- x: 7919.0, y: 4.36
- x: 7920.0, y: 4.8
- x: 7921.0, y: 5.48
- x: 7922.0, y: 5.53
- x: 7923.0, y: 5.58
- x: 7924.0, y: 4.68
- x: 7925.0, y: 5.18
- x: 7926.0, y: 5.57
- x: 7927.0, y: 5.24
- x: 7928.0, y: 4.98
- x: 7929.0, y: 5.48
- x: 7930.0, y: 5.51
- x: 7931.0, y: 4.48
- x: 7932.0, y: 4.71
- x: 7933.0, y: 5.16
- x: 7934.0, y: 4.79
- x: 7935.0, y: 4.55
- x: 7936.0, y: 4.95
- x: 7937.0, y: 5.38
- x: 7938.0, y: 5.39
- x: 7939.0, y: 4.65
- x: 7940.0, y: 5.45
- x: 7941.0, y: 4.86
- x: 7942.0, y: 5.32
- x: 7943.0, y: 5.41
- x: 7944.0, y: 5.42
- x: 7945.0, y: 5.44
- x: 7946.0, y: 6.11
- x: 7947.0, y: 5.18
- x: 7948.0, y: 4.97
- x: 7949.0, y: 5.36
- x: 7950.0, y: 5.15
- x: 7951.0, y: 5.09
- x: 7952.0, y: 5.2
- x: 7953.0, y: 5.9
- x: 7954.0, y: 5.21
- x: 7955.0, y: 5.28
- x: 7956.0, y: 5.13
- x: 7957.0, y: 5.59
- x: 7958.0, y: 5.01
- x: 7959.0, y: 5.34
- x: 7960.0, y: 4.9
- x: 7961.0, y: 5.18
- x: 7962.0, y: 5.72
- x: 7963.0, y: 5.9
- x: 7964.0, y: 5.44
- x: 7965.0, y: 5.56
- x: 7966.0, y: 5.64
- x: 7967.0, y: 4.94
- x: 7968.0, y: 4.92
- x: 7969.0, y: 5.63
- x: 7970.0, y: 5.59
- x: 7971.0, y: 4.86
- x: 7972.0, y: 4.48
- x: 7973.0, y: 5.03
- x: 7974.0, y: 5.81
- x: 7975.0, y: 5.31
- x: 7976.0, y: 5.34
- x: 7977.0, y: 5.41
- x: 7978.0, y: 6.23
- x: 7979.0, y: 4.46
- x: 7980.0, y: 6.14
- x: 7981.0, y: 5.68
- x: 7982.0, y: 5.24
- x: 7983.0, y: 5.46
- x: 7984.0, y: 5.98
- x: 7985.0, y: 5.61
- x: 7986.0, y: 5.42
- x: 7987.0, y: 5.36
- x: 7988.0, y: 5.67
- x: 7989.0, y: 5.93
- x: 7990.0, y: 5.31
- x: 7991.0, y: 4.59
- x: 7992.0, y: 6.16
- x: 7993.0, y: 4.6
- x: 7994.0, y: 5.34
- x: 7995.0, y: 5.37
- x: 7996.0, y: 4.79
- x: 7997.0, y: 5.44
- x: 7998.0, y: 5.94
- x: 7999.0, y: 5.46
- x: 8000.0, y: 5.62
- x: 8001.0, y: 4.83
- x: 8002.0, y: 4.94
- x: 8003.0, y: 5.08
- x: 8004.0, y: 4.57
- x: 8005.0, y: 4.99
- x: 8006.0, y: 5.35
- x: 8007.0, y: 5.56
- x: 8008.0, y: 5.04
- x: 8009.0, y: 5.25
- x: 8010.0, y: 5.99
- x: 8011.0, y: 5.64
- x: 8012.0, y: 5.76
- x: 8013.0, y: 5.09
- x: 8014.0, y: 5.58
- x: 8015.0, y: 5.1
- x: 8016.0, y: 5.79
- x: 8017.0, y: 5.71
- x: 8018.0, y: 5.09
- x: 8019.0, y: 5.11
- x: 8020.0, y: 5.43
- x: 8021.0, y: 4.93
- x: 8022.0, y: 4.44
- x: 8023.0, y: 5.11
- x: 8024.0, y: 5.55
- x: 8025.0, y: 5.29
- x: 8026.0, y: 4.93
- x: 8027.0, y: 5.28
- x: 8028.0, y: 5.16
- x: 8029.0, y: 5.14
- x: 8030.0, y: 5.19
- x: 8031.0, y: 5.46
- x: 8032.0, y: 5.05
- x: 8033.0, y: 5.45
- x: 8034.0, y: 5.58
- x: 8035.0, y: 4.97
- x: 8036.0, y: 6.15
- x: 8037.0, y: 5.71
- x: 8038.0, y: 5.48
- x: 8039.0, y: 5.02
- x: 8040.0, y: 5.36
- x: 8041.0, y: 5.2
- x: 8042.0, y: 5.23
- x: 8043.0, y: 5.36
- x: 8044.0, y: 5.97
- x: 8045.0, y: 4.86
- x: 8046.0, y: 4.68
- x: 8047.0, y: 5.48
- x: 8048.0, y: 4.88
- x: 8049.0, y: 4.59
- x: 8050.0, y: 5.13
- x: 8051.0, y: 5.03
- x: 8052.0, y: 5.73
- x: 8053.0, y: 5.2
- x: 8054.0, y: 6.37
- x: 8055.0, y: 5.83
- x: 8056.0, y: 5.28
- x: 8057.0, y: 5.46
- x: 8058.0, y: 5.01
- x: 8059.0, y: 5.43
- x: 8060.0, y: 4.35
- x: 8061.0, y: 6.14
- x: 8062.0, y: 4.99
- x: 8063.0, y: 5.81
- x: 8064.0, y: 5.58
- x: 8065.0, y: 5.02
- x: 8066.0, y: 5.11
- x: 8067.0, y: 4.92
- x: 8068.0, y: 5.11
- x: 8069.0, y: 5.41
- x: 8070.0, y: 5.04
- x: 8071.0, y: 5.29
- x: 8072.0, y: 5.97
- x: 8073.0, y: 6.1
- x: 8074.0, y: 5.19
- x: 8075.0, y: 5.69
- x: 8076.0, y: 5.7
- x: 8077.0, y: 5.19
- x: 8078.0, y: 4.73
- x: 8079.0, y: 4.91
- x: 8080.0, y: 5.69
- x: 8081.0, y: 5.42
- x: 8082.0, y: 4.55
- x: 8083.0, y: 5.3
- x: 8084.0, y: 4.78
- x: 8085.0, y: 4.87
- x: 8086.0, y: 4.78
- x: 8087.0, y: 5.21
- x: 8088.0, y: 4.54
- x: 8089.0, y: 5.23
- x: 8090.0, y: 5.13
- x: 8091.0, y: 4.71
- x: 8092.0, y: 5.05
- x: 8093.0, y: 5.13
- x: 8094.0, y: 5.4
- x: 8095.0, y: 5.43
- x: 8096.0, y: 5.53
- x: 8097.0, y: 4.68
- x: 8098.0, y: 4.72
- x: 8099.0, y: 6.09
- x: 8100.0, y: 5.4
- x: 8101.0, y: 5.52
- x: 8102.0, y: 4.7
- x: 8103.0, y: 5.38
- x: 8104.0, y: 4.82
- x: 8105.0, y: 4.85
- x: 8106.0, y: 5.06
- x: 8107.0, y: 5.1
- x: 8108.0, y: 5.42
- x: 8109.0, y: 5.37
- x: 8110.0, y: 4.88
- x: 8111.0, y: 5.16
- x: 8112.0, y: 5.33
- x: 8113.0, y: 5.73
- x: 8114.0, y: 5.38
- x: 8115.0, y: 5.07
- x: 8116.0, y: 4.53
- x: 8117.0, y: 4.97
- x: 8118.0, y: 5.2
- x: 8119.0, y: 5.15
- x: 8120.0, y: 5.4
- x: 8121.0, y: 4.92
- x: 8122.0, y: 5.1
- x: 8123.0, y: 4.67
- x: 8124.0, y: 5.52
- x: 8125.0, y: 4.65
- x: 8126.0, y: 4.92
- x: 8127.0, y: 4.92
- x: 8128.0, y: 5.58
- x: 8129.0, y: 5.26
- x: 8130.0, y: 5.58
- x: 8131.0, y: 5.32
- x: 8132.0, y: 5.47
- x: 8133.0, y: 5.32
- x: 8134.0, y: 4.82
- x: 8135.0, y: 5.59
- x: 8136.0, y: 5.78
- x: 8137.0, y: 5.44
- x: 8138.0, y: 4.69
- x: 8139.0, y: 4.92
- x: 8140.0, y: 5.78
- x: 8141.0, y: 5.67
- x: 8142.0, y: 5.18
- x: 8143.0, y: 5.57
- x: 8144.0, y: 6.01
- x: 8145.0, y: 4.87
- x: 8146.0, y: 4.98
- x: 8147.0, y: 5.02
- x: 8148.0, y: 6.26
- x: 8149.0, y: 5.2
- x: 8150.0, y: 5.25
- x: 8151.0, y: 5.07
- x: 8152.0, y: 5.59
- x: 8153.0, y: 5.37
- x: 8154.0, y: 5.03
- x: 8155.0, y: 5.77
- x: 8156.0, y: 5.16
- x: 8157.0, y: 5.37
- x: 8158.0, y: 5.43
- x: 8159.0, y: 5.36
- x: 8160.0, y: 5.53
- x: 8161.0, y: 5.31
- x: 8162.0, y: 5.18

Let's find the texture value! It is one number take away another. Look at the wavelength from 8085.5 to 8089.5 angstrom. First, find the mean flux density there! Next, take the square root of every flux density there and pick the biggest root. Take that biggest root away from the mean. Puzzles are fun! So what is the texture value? 2.65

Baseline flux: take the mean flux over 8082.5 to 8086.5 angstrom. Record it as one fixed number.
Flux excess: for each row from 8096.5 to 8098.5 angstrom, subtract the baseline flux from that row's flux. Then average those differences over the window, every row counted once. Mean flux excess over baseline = -0.2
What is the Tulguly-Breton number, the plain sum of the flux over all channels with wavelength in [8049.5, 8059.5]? 54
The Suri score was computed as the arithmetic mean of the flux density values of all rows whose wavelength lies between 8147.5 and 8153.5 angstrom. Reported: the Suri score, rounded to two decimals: 5.46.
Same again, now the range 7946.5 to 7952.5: 5.16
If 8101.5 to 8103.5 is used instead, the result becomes 5.04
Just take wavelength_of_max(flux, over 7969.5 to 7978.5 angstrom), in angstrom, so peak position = 7978.0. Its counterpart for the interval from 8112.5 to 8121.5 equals 8113.0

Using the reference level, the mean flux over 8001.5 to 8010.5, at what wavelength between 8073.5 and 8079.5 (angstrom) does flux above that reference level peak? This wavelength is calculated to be 8076.0 angstrom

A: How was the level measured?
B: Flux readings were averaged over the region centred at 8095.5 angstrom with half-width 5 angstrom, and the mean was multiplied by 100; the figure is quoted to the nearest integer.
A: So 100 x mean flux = 521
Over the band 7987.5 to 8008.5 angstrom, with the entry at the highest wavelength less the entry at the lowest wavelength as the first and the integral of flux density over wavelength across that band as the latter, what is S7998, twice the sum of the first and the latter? 220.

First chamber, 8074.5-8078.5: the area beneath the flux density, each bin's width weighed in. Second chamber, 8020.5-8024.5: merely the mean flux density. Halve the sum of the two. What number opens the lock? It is 13.2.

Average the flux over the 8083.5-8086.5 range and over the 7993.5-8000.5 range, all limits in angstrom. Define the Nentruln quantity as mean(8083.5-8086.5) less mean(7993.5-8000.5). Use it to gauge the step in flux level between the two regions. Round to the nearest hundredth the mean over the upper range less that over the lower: -0.61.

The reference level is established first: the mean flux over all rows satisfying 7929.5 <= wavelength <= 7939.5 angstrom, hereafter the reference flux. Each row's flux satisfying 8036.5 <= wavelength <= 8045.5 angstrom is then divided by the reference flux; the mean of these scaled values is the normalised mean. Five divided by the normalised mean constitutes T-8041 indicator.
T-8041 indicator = 4.63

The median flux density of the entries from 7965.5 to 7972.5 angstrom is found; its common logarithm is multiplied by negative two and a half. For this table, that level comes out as -1.73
